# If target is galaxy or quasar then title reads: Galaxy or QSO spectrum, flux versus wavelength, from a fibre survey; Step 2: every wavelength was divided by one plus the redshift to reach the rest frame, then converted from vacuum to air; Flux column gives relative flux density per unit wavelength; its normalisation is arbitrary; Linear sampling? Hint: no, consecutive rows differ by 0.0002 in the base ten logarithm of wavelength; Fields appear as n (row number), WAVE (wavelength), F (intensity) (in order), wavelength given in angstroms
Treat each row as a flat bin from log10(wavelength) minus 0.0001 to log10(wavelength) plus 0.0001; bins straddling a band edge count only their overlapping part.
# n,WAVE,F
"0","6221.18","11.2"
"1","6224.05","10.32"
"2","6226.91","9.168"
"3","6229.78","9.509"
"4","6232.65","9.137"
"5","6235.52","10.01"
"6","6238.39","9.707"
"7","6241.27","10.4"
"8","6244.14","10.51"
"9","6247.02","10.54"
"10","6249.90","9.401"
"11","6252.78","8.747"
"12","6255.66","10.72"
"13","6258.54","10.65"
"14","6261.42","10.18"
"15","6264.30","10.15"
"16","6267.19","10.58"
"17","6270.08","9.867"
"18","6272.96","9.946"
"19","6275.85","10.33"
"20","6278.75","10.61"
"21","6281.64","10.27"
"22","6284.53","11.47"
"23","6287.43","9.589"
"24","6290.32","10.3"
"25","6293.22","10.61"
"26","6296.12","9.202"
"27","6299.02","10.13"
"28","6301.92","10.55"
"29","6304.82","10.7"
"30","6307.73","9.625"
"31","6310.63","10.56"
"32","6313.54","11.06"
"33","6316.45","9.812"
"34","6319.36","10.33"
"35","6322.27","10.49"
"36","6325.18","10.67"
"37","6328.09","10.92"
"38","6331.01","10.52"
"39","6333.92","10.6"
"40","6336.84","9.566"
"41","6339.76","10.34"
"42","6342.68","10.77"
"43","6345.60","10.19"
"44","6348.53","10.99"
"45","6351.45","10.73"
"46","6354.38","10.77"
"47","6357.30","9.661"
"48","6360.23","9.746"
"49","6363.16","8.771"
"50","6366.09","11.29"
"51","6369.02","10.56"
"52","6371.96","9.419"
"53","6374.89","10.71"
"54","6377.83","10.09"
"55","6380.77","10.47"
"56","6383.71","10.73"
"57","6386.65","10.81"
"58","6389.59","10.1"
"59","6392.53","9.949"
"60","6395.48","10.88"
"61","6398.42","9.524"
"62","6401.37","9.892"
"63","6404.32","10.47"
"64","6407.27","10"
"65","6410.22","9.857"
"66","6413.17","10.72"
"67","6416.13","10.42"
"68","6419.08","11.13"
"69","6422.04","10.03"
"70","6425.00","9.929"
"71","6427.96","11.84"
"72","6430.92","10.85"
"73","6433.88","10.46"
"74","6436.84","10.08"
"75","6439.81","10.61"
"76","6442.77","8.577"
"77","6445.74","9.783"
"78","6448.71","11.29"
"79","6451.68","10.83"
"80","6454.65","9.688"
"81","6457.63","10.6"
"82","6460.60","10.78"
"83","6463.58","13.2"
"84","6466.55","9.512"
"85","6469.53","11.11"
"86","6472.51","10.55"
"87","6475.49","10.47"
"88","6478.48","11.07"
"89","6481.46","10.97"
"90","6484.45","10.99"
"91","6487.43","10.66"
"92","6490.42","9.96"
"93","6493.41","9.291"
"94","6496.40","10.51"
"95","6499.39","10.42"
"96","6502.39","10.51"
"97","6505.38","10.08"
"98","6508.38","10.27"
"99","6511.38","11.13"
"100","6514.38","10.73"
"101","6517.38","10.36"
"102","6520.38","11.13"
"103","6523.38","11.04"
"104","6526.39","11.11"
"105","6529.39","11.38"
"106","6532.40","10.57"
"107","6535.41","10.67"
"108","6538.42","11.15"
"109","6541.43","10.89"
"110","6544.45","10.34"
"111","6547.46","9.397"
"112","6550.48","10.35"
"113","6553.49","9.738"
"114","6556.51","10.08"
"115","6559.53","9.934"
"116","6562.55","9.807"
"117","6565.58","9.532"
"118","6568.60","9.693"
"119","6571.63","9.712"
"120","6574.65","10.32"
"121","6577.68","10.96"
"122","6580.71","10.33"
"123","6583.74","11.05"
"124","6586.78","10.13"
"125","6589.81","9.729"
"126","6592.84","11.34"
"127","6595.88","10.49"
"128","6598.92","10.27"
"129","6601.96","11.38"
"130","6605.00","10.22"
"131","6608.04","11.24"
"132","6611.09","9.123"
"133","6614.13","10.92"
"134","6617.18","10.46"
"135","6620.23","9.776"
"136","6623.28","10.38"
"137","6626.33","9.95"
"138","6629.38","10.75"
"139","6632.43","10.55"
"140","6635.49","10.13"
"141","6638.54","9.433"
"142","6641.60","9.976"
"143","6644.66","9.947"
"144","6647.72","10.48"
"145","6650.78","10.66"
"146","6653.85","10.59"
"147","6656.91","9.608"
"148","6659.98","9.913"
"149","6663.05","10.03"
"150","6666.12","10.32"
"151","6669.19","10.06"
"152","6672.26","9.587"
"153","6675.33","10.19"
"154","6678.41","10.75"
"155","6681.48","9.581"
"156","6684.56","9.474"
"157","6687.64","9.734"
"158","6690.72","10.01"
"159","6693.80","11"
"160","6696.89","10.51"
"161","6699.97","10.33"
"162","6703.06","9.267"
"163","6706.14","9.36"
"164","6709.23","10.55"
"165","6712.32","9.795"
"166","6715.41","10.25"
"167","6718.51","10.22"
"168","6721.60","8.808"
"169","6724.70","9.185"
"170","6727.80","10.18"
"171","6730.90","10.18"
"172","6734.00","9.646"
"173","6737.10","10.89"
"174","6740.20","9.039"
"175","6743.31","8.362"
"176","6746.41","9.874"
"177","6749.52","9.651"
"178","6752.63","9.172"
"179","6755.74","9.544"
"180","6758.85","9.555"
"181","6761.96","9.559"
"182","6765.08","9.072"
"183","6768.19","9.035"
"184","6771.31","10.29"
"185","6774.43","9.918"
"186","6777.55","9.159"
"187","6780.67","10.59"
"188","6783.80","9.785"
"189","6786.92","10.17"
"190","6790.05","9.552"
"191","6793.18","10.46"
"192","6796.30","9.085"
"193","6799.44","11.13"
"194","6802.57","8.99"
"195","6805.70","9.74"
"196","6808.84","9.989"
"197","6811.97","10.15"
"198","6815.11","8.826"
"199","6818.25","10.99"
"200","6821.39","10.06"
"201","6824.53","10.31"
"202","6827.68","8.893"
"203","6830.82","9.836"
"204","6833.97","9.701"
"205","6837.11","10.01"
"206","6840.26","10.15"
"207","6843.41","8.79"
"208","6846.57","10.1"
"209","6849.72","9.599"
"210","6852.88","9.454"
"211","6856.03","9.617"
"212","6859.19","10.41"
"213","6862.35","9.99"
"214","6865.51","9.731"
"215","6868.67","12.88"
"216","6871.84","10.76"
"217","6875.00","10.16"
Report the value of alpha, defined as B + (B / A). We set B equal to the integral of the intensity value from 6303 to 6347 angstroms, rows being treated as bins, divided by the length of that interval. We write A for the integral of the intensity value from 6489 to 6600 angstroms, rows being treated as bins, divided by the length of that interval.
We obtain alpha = 11.4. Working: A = 10.4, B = 10.4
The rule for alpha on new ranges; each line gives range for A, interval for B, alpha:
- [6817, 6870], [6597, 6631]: 11.4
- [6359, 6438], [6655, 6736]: 10.9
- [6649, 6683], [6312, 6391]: 11.4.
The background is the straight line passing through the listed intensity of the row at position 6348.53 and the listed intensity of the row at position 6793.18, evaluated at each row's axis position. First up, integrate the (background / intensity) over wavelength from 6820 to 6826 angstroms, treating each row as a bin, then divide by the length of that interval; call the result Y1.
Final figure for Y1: 1.024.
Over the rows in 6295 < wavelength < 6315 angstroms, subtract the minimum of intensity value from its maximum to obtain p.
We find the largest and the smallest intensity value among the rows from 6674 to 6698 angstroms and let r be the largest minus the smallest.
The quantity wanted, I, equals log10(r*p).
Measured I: 0.5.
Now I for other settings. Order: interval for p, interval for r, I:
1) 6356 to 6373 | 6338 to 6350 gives 0.3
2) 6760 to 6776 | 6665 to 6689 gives 0.2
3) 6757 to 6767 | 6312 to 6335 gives -0.2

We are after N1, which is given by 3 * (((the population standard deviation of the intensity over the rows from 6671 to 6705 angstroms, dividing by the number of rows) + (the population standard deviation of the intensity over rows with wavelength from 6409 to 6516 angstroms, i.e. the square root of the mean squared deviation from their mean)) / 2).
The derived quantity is 2.0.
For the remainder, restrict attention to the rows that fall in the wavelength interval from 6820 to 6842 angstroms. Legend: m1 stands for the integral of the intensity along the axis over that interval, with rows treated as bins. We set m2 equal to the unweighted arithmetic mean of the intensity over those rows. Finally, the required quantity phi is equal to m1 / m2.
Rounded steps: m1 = 217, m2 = 9.9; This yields 22.0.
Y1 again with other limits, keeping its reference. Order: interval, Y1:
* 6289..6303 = 1.092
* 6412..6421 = 1.018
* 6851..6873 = 1.009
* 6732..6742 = 1.077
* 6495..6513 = 1.031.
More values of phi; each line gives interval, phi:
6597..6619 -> 22.0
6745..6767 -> 22.0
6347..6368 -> 21.0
